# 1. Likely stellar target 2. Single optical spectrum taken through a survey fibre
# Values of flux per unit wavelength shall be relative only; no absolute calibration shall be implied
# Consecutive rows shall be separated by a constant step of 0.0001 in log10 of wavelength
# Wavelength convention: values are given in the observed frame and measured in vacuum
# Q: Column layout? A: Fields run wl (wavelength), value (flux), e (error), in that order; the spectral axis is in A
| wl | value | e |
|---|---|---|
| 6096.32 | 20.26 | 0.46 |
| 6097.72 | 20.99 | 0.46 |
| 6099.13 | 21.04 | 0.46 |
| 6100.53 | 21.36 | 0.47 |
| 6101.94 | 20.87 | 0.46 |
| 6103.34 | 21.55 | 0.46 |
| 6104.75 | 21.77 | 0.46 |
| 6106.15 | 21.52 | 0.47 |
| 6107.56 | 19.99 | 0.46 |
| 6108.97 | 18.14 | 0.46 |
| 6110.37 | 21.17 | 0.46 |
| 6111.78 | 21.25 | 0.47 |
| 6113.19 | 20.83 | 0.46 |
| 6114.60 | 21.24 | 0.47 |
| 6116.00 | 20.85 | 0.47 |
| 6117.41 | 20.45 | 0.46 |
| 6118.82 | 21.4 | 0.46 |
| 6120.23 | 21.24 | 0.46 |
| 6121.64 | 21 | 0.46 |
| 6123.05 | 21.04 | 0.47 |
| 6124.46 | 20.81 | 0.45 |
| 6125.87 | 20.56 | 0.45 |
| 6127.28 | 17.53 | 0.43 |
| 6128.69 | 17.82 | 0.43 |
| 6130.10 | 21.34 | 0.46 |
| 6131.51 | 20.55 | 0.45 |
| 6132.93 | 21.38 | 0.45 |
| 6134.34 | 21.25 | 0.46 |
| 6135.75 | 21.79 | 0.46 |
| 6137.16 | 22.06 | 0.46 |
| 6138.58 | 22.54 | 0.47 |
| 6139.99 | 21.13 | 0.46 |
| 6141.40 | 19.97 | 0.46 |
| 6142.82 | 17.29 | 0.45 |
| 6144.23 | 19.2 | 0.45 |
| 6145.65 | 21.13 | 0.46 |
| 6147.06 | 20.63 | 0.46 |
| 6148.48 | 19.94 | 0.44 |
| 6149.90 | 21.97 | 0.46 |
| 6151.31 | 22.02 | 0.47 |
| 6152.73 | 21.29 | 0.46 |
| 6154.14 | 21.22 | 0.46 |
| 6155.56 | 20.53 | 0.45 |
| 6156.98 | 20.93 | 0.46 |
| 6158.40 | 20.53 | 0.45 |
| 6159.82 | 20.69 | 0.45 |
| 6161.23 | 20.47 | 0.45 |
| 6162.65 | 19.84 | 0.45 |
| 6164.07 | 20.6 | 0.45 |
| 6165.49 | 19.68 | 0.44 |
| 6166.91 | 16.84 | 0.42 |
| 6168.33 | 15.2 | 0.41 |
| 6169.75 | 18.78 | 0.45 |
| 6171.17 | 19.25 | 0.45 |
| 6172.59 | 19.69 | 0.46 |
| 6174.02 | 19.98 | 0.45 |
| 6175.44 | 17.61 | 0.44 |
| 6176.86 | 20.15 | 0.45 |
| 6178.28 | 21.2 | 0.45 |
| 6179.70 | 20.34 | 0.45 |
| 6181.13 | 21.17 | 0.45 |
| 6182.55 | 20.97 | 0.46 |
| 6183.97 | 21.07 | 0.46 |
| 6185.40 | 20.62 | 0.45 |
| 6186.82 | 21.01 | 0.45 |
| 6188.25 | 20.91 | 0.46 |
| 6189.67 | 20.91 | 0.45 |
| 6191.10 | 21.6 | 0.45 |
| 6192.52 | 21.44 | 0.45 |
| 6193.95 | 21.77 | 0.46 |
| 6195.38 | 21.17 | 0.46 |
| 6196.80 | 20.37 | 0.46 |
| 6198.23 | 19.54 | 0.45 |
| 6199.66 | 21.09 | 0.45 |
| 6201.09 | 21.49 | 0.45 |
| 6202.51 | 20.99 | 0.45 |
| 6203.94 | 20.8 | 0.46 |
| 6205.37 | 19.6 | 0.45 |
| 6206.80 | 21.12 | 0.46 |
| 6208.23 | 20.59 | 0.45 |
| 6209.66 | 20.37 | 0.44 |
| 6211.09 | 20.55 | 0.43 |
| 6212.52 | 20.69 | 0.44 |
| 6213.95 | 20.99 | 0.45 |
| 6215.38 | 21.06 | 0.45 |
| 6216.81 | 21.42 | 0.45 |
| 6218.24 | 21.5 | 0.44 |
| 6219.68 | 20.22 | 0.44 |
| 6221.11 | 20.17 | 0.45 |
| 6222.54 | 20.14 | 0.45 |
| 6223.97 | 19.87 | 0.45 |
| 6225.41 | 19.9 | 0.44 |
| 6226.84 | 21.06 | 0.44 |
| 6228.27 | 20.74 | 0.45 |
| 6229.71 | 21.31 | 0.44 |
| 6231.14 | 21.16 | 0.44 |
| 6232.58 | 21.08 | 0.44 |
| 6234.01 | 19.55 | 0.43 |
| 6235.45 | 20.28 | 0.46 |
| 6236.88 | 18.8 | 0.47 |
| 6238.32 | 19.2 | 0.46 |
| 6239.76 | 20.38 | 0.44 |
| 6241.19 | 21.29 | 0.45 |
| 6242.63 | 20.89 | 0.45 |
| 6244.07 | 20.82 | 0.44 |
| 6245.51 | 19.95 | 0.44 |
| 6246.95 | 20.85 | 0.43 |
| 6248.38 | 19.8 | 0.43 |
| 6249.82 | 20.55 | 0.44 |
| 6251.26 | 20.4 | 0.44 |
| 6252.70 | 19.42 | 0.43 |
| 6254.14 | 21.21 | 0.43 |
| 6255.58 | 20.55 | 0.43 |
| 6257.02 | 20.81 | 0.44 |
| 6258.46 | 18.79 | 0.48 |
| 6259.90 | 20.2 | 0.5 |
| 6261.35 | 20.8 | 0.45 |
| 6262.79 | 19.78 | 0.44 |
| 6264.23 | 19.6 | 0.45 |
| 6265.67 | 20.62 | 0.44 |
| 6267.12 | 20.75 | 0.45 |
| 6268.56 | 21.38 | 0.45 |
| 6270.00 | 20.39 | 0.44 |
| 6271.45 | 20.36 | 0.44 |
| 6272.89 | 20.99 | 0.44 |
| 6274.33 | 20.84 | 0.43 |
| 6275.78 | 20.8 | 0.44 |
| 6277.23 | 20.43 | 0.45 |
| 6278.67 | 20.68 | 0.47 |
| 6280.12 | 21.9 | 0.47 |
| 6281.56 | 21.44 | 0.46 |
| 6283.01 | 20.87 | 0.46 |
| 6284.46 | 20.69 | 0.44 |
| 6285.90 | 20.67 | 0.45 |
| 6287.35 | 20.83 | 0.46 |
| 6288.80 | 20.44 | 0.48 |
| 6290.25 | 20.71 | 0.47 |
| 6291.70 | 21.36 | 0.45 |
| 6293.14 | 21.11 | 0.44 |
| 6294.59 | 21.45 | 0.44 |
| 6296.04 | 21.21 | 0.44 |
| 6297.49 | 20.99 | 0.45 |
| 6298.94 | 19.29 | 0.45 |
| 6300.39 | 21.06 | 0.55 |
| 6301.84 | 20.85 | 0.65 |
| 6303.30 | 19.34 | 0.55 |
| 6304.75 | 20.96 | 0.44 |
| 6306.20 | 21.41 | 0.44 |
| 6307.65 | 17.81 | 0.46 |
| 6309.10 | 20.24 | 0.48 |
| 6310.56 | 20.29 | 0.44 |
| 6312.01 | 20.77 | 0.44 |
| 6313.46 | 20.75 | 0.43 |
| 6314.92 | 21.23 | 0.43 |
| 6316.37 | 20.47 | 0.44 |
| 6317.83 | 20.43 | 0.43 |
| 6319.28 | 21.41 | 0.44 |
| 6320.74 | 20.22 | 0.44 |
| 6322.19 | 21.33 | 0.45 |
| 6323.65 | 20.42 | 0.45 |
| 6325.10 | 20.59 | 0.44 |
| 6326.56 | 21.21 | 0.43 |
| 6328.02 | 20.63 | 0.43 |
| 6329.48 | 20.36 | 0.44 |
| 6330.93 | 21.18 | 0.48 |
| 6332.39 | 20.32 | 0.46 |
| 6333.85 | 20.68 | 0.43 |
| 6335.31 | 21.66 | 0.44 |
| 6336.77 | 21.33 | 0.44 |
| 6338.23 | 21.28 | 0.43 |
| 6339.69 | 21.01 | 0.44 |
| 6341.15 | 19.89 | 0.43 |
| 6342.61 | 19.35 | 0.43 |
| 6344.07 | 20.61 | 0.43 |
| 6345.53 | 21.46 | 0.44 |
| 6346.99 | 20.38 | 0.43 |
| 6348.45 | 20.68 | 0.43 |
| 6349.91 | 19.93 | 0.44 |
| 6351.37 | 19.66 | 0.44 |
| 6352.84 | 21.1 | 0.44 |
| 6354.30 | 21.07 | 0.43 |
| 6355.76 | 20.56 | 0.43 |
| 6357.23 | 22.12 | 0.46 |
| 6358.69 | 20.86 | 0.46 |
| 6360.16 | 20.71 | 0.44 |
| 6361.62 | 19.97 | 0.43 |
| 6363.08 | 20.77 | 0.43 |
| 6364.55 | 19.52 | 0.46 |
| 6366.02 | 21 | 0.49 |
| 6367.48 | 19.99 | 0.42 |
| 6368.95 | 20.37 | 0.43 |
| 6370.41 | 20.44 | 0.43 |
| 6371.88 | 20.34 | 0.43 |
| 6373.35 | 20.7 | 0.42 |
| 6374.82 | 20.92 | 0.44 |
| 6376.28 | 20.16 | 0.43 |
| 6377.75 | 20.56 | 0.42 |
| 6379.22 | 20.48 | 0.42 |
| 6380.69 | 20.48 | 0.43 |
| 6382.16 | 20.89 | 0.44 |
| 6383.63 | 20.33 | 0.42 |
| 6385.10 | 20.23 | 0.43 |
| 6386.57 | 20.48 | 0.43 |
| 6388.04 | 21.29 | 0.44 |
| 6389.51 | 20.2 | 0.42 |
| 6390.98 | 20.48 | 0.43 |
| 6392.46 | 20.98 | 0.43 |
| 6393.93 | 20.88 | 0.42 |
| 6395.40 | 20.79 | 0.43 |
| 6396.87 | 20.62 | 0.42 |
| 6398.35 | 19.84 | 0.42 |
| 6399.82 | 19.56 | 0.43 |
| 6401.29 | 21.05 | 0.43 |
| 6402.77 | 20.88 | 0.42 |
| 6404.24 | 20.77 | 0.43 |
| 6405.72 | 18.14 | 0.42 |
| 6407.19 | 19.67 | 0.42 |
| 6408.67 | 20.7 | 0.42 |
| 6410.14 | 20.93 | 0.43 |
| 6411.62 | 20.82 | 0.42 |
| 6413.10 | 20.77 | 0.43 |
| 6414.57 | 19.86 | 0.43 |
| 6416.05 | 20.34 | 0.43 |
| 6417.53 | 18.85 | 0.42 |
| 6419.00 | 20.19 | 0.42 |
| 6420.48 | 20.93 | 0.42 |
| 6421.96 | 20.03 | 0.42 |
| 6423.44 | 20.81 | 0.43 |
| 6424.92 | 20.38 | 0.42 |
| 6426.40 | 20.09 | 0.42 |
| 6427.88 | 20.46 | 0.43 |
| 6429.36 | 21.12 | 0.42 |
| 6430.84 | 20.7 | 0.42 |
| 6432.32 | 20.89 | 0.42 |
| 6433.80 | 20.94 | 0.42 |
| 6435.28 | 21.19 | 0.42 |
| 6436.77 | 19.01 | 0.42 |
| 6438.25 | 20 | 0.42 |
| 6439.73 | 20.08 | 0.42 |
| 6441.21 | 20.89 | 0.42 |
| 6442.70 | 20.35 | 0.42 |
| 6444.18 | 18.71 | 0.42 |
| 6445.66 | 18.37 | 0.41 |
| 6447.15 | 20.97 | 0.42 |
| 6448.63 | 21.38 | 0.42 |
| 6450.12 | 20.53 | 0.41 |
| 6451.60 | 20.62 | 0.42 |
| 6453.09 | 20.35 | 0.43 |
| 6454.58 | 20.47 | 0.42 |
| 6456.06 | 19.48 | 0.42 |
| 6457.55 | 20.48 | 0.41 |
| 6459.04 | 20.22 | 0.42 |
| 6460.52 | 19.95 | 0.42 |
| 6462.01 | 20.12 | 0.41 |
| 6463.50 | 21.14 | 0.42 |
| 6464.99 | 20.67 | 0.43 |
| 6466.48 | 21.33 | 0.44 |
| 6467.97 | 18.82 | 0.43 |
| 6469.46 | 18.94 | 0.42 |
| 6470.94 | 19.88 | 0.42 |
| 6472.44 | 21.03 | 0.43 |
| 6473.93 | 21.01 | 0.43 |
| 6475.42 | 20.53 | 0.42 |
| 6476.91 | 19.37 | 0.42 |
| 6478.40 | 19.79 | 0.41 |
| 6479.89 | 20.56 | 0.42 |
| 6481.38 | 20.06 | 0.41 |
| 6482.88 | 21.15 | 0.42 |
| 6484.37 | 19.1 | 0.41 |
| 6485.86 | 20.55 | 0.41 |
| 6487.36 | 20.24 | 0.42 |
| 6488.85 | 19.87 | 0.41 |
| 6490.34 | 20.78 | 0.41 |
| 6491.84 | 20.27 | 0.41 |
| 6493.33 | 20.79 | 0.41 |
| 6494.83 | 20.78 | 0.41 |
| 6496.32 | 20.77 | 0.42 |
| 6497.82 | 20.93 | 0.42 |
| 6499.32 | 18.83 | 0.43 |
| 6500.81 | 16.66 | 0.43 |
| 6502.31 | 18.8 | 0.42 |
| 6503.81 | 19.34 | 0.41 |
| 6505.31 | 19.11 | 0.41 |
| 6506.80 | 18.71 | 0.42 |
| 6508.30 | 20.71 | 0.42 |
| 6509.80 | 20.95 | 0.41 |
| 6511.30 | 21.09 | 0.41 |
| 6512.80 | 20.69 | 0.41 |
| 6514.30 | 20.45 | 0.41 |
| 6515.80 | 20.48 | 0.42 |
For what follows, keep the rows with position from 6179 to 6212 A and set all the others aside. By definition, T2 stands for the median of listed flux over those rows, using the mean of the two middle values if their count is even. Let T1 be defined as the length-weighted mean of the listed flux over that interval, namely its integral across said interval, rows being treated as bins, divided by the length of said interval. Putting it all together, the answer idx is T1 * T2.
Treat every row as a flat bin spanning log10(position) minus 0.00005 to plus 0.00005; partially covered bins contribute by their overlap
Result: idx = 437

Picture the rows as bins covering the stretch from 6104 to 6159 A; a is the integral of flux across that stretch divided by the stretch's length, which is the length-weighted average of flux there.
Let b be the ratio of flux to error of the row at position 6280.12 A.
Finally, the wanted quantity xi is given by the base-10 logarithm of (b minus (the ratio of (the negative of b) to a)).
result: 1.69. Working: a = 20.7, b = 47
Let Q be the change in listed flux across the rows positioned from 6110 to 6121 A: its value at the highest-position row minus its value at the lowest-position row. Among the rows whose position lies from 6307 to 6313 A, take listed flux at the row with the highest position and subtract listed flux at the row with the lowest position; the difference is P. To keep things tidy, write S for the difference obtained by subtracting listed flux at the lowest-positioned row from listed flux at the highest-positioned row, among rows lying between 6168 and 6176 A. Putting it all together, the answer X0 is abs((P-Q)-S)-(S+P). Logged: -4.9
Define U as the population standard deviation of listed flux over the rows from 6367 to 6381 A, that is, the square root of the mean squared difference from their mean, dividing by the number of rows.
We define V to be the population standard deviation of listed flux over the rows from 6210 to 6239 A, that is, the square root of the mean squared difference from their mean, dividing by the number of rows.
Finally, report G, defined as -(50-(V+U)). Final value -49.0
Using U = 0.247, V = 0.7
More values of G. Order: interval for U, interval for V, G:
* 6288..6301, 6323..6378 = -48.8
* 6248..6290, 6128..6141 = -48.1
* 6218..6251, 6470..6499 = -48.7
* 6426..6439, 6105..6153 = -48.1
